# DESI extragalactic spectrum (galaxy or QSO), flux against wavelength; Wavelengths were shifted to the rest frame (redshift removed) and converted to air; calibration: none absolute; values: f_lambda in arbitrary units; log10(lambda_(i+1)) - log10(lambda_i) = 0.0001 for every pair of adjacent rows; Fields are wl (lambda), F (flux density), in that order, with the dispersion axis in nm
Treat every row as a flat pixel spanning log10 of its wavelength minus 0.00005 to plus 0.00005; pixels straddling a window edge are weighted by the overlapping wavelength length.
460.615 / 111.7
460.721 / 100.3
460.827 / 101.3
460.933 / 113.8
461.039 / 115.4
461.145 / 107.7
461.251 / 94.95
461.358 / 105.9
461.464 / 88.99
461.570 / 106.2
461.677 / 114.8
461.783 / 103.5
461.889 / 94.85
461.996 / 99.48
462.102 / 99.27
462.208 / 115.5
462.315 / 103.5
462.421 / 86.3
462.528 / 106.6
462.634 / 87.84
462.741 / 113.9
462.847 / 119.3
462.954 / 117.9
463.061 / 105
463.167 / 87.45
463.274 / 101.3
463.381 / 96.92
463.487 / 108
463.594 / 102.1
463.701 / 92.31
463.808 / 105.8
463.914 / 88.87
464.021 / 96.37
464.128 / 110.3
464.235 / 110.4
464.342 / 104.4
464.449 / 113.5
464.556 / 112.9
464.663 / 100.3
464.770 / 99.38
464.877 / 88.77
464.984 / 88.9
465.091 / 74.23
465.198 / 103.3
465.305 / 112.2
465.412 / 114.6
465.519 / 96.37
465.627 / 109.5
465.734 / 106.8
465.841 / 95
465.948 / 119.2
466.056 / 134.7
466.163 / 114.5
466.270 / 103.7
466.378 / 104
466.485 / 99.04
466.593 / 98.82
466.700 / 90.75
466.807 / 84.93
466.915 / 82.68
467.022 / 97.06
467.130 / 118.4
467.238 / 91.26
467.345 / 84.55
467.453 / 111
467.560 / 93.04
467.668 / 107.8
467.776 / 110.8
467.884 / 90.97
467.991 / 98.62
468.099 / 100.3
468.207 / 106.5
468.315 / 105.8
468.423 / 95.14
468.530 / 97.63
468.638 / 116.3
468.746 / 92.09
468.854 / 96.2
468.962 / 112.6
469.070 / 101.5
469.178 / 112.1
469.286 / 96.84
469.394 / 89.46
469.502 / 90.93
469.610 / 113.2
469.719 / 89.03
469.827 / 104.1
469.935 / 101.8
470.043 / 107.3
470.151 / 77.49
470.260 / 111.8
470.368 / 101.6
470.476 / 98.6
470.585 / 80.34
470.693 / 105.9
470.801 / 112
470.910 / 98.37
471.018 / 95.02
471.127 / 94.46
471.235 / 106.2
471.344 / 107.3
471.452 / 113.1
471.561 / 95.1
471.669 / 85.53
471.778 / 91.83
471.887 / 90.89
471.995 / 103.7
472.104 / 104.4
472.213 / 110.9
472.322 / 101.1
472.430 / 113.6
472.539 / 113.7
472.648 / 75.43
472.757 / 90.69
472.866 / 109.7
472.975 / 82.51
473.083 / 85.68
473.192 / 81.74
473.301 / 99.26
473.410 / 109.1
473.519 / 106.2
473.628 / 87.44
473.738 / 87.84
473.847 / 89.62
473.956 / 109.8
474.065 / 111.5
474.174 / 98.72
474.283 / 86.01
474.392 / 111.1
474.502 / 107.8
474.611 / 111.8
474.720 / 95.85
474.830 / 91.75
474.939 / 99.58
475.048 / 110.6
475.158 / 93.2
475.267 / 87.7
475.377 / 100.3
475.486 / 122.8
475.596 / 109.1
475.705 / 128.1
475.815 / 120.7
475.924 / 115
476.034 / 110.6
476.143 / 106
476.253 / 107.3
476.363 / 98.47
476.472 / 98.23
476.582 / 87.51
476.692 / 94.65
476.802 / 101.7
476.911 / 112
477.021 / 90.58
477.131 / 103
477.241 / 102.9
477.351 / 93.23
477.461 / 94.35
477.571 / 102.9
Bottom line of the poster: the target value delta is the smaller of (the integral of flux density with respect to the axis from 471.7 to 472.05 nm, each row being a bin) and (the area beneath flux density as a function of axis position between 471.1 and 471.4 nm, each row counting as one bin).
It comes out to 31.1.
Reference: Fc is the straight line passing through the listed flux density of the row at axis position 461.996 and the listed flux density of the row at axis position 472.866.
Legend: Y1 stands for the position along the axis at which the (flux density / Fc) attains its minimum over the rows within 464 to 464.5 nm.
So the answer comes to 464.021 nm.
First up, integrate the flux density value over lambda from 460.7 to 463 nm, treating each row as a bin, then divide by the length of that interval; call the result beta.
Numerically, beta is 104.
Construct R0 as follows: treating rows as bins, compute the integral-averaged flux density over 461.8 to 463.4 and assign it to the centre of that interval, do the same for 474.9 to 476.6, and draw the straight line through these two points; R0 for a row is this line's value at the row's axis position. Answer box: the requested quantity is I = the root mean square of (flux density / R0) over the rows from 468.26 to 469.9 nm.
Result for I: 0.97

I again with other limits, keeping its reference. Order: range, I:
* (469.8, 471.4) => 0.96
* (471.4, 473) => 0.94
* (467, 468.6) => 0.97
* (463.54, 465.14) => 0.97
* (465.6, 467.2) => 1.01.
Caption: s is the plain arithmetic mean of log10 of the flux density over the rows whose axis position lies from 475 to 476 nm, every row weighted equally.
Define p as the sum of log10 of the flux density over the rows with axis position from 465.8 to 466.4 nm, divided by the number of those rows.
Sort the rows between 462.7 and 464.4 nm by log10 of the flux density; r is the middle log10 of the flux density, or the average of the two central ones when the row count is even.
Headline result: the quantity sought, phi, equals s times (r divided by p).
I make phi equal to 2.01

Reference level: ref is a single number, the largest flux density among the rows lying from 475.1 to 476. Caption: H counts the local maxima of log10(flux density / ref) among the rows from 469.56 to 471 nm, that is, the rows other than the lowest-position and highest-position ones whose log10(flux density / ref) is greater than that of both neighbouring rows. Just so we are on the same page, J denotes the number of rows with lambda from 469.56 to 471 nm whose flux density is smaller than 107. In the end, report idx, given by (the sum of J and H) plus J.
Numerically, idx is 22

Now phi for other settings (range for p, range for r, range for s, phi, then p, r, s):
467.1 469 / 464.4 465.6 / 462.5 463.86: 2.01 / 2.005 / 2.00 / 2.01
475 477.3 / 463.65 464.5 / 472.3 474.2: 1.99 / 2.018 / 2.02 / 1.99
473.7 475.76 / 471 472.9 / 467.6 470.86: 2.00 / 2.009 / 2.01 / 2.00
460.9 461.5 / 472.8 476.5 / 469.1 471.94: 1.99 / 2.017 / 2.01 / 1.99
